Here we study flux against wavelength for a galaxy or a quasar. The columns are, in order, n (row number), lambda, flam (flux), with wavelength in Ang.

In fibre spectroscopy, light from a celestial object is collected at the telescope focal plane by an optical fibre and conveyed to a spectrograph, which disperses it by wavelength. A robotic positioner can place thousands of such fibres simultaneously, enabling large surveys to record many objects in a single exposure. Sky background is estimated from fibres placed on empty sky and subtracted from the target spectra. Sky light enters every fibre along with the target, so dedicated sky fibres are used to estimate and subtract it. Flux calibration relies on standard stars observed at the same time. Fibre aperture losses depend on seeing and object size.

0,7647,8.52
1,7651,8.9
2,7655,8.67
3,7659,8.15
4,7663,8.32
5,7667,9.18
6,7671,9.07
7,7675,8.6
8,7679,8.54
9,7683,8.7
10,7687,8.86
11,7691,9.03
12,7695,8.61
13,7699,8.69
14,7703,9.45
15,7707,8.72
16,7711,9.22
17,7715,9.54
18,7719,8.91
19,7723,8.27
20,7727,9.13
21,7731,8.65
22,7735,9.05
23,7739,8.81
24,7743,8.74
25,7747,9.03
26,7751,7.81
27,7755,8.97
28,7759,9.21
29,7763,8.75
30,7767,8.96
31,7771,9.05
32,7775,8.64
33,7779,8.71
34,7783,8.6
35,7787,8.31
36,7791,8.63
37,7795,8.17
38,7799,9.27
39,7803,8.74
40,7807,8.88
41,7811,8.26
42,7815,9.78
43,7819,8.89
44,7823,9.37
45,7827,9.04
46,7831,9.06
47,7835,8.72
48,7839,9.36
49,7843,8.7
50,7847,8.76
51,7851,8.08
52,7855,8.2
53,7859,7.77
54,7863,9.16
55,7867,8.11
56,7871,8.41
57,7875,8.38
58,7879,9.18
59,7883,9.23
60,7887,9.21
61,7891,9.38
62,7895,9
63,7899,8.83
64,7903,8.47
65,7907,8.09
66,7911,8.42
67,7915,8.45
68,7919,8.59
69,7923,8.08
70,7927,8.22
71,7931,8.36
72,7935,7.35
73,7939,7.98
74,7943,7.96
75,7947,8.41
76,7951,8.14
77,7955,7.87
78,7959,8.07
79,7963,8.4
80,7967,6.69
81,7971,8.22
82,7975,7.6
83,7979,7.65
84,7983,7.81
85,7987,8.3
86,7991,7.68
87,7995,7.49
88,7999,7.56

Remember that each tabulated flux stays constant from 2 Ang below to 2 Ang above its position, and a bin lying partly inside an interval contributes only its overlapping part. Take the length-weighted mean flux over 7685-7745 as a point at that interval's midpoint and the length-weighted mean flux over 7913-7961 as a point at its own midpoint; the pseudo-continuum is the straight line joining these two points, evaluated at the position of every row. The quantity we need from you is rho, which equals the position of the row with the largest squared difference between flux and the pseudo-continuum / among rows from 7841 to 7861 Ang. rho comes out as 7859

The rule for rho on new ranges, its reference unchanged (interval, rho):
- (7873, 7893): 7891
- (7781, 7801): 7799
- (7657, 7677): 7659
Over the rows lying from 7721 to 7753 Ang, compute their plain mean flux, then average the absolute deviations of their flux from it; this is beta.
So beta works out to 0.33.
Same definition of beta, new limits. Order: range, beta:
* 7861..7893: 0.44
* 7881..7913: 0.38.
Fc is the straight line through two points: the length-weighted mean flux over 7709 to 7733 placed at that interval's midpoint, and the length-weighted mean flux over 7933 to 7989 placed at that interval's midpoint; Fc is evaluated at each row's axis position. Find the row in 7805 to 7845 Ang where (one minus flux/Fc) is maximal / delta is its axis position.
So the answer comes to 7811 Ang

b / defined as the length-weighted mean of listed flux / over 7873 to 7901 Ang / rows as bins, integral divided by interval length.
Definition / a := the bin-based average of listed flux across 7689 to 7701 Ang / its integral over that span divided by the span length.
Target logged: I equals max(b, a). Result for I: 9.03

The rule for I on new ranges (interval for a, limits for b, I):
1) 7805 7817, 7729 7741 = 8.97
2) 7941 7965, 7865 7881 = 8.52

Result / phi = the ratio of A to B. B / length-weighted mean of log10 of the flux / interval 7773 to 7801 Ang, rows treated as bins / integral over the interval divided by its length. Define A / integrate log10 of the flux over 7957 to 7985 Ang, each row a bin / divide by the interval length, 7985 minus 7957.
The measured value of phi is 0.95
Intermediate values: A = 0.89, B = 0.935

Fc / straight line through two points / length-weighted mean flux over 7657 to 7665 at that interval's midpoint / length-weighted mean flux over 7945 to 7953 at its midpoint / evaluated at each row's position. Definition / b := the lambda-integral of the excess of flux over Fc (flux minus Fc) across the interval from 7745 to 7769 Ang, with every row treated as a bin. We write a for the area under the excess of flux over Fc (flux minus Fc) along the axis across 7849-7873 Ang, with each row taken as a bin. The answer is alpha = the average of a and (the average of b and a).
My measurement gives 4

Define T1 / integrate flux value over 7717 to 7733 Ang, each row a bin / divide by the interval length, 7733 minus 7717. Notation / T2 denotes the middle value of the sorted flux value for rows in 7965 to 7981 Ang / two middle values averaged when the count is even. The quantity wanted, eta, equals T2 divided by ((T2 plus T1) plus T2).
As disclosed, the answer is 0.318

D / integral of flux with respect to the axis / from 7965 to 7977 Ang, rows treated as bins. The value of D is 90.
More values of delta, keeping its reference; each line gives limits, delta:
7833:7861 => 7859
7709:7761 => 7751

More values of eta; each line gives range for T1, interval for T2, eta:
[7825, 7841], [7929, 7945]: 0.319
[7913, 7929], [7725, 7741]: 0.341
